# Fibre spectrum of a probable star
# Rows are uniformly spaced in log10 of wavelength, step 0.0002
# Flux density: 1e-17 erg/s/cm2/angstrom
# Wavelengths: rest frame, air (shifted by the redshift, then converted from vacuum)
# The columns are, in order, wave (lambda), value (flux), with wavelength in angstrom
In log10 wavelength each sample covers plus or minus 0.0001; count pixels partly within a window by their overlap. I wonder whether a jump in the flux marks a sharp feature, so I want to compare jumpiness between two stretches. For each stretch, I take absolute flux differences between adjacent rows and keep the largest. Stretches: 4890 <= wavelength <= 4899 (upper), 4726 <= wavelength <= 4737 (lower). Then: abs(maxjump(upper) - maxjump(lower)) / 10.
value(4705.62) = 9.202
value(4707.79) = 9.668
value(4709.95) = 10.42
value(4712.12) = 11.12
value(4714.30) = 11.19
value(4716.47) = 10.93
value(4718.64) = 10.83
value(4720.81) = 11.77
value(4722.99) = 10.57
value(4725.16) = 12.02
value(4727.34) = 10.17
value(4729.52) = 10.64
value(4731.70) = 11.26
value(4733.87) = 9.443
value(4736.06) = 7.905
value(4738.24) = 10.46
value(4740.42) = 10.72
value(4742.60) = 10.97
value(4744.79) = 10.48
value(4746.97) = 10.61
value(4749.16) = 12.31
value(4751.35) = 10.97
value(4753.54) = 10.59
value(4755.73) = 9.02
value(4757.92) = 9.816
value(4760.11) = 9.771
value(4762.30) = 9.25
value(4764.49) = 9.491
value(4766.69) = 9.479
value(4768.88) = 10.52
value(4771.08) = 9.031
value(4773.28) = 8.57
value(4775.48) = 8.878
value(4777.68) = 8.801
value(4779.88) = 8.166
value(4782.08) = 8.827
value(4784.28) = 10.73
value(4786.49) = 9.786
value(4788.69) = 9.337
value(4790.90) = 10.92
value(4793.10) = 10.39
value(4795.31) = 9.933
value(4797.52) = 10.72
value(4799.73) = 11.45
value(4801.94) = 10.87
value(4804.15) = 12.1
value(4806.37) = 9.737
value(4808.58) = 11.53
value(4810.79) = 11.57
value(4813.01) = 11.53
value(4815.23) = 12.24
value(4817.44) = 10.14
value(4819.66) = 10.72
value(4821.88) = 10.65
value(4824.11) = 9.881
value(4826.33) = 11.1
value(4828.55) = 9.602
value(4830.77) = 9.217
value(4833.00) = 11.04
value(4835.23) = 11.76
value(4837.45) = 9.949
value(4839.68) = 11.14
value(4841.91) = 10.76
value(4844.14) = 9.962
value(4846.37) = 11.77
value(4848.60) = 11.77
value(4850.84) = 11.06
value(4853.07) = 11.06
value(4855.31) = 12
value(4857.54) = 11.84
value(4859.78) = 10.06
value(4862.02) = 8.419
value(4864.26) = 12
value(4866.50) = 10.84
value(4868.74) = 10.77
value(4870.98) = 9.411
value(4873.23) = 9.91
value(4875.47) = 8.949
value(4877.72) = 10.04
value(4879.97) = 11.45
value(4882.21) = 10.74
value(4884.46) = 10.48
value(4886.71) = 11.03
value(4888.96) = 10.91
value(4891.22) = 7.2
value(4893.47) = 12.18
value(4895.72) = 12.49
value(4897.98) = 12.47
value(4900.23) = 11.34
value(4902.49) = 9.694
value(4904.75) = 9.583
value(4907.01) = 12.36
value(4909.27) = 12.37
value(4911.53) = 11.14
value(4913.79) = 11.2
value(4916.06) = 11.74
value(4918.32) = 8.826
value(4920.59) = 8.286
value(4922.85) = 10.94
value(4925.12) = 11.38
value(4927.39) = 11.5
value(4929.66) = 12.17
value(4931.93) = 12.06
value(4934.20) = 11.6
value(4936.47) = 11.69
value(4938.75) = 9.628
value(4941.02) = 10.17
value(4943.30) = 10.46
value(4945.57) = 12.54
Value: 0.32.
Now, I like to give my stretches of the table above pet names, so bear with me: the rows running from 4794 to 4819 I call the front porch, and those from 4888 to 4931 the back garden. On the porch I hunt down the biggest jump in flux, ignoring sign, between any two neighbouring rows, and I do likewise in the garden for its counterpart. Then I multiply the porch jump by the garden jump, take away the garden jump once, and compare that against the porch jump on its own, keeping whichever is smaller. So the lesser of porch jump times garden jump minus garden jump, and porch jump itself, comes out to 2.4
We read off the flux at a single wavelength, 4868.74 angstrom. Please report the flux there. 10.77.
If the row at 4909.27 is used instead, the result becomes 12.37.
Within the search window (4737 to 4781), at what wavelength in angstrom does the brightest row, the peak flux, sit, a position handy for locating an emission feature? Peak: 4749.16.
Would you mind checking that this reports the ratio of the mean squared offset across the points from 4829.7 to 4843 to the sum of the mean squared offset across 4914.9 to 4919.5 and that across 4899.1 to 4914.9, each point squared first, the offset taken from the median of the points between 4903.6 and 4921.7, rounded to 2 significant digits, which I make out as 0.24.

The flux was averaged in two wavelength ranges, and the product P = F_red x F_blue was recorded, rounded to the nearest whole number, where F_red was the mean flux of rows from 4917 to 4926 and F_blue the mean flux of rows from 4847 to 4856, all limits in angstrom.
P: 113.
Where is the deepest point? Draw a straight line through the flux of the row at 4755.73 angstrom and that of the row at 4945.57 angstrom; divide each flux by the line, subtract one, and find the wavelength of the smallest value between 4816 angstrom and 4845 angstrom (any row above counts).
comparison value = 4830.77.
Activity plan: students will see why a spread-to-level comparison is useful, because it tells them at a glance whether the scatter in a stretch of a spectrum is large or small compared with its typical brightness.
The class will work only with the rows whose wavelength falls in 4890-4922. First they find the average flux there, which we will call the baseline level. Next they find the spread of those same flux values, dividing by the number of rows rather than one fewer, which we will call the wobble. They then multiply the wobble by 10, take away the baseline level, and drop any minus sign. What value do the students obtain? 6.1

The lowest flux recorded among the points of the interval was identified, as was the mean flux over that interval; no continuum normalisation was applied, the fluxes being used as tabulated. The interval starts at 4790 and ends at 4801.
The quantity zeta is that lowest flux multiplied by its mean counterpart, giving 106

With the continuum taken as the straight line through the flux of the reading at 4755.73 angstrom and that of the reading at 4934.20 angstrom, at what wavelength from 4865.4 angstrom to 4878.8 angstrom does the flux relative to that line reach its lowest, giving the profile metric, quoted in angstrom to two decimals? 4875.47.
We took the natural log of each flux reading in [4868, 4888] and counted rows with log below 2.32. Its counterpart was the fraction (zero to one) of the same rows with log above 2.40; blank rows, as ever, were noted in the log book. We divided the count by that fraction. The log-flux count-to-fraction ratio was 18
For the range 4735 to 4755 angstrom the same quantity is 9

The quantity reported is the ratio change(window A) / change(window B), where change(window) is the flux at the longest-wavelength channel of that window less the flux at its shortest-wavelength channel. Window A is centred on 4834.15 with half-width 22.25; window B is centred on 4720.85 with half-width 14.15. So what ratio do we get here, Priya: -2.1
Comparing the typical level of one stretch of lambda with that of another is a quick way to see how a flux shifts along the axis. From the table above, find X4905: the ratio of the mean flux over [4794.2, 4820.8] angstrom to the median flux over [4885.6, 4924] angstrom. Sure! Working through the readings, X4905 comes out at 0.991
